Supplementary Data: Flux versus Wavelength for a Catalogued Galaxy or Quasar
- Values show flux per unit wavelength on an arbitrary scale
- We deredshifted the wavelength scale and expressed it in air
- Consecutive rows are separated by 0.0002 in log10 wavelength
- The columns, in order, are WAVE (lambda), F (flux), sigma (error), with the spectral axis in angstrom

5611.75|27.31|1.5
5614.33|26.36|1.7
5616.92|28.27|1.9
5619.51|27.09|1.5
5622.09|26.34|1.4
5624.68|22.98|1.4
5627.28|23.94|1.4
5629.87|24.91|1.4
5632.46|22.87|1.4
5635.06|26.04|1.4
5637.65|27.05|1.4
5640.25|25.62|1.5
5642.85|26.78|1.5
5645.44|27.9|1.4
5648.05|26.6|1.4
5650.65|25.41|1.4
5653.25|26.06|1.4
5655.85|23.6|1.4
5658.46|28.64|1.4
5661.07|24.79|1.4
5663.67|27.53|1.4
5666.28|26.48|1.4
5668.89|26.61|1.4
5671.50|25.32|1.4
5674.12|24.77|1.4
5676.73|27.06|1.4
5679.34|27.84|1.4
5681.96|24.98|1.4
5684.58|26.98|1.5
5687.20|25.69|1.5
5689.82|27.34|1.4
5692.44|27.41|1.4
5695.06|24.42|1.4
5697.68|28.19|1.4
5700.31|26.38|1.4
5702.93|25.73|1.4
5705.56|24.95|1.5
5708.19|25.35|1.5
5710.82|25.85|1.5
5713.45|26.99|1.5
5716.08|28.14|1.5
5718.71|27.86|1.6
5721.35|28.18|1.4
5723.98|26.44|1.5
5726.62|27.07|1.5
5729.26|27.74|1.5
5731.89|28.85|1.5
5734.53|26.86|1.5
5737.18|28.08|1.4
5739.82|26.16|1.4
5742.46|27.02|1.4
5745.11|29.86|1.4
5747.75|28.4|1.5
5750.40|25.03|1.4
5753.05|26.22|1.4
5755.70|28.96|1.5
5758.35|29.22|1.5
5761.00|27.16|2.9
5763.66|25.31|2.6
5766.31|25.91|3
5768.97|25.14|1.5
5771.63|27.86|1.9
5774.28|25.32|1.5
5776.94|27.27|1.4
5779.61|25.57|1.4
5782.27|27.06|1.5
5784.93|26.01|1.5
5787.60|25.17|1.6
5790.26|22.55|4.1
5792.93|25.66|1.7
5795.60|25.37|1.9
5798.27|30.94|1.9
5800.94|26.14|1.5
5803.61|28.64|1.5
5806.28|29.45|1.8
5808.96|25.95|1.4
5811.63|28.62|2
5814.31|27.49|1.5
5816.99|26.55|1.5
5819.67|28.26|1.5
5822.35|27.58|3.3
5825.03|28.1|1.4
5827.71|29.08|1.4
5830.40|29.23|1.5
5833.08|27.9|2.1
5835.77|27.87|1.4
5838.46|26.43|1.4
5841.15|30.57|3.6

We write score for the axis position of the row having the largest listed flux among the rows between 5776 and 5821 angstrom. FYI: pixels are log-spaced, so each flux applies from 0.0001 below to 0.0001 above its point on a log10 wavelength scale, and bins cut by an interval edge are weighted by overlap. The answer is 5798.27 angstrom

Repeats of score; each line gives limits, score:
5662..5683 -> 5679.34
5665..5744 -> 5731.89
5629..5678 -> 5658.46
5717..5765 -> 5745.11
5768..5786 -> 5771.63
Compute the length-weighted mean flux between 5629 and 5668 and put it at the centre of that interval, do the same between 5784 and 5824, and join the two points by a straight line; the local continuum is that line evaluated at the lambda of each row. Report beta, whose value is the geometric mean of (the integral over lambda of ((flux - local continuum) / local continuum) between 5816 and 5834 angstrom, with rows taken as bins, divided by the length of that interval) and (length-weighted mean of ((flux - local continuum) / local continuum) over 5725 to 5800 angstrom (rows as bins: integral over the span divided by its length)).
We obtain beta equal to 0.0129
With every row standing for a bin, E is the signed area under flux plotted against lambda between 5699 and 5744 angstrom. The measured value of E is 1212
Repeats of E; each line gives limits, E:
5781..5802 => 548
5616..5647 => 799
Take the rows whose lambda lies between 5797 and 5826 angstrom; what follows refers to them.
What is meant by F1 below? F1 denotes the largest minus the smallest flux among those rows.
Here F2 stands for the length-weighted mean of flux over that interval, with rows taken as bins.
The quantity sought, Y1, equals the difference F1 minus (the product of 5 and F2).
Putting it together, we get -135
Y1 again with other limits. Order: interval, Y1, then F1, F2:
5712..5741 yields -135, 2.7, 27.5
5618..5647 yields -123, 5.0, 25.6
